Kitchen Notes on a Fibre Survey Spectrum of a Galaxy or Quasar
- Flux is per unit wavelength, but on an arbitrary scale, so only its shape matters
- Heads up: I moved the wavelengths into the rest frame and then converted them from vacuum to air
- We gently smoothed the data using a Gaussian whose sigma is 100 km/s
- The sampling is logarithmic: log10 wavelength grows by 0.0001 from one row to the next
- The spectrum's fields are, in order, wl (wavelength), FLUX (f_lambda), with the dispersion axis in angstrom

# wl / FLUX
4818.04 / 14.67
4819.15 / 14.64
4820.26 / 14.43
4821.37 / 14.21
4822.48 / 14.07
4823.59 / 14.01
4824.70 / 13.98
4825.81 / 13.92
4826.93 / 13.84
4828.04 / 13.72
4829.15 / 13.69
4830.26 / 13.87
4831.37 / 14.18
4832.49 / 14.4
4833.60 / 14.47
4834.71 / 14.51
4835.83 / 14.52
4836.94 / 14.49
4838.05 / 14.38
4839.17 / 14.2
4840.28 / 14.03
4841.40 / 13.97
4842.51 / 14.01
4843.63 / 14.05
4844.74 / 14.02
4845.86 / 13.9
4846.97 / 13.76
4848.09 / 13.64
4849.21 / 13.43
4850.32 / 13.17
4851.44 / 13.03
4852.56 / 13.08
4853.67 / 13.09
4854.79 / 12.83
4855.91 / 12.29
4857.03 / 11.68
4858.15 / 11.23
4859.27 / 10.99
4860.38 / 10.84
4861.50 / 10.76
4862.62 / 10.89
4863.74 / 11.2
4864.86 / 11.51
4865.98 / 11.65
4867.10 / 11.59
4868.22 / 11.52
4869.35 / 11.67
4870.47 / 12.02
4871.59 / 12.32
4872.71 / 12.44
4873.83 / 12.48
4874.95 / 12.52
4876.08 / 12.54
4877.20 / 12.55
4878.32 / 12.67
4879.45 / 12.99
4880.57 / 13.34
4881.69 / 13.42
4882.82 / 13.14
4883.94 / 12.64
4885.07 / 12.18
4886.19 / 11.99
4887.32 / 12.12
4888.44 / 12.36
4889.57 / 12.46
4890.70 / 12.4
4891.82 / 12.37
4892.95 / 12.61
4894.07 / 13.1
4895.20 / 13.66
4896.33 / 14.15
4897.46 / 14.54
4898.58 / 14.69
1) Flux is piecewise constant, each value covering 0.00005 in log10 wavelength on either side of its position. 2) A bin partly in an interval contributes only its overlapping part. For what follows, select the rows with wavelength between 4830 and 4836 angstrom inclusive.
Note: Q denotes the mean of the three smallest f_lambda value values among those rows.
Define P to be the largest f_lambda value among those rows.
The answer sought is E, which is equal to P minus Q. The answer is 0.37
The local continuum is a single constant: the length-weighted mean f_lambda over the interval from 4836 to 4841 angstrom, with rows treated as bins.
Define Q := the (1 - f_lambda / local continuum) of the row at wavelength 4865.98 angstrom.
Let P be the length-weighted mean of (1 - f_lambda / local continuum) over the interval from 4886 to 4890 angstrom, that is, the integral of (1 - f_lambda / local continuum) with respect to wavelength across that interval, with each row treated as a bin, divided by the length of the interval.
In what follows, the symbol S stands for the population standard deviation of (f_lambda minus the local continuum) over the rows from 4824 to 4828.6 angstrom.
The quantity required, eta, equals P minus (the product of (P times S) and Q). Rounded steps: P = 0.14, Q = 0.18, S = 0.10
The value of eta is 0.14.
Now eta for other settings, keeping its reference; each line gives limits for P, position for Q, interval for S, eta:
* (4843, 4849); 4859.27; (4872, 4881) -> 0.03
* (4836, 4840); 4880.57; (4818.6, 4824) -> 0.00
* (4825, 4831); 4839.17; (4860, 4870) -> 0.03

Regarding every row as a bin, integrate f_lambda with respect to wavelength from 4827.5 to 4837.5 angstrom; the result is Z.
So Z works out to 142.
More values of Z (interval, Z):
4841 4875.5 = 429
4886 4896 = 126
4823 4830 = 97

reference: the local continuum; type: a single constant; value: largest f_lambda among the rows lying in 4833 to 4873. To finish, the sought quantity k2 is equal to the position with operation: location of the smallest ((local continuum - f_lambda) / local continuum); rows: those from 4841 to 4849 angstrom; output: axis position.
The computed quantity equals 4843.63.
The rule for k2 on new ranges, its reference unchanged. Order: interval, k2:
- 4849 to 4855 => 4849.21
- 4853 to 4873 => 4853.67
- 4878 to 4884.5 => 4881.69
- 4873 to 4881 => 4880.57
